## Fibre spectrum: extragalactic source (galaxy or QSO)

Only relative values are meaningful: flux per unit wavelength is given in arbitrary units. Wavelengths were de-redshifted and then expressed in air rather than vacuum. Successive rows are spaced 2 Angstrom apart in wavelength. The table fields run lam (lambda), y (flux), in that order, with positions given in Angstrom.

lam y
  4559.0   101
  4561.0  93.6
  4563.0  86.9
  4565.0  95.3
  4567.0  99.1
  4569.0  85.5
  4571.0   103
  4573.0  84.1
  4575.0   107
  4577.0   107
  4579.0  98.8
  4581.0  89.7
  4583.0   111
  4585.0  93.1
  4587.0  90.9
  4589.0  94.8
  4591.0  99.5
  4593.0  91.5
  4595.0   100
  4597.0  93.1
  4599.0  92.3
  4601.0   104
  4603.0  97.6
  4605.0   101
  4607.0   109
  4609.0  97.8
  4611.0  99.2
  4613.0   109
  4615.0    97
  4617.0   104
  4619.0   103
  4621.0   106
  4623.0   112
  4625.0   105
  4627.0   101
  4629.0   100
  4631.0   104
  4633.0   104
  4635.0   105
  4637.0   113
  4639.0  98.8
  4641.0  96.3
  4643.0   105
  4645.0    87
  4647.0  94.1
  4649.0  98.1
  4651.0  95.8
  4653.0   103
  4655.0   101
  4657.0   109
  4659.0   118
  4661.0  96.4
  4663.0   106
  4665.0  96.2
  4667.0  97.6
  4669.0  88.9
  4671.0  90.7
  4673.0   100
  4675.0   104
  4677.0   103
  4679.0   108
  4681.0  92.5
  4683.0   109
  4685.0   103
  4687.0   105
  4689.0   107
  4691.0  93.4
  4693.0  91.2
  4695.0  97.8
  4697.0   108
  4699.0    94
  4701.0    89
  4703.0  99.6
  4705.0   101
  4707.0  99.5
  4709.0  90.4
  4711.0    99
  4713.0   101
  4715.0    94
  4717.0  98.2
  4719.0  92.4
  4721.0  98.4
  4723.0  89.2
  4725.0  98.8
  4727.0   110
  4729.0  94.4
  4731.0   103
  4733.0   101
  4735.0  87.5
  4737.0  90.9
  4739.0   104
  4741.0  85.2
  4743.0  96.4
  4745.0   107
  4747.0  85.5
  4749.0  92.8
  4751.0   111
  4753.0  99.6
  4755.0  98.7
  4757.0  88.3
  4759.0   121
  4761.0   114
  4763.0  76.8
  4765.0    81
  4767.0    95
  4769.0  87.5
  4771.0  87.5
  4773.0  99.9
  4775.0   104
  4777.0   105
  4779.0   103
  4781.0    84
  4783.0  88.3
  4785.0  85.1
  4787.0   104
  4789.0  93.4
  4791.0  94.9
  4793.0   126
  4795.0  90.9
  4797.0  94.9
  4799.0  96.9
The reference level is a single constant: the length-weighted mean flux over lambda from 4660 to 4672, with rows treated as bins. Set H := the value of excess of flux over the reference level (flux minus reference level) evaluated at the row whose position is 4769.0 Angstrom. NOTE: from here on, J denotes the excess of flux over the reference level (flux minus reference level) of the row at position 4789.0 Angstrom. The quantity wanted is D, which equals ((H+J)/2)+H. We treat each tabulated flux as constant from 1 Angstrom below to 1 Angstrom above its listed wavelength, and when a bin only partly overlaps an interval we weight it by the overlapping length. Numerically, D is -14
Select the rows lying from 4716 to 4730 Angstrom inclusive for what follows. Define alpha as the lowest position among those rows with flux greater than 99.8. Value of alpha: 4727.0 Angstrom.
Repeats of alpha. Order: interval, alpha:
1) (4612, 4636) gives 4613.0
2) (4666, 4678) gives 4673.0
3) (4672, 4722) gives 4673.0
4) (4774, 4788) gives 4775.0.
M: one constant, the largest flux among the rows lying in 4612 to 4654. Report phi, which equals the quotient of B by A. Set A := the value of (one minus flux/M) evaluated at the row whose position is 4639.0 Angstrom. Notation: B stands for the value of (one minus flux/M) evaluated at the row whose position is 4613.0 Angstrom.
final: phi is 0.28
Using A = 0.13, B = 0.04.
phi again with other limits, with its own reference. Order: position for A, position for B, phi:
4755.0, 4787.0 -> 0.63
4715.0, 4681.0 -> 1.08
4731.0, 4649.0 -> 1.49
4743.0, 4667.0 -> 0.93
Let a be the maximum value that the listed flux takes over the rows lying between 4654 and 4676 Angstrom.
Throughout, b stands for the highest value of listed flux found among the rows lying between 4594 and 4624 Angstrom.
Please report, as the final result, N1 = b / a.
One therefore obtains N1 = 0.95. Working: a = 118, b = 112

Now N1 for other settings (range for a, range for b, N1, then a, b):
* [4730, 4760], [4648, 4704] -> 0.98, 121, 118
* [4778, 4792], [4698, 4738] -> 1.06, 104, 110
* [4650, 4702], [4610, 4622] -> 0.92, 118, 109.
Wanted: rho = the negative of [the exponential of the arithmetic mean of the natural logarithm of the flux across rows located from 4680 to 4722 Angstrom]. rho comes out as -98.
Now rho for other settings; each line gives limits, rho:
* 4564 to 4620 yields -98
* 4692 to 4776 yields -96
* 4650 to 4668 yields -102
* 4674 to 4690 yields -104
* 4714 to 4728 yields -97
